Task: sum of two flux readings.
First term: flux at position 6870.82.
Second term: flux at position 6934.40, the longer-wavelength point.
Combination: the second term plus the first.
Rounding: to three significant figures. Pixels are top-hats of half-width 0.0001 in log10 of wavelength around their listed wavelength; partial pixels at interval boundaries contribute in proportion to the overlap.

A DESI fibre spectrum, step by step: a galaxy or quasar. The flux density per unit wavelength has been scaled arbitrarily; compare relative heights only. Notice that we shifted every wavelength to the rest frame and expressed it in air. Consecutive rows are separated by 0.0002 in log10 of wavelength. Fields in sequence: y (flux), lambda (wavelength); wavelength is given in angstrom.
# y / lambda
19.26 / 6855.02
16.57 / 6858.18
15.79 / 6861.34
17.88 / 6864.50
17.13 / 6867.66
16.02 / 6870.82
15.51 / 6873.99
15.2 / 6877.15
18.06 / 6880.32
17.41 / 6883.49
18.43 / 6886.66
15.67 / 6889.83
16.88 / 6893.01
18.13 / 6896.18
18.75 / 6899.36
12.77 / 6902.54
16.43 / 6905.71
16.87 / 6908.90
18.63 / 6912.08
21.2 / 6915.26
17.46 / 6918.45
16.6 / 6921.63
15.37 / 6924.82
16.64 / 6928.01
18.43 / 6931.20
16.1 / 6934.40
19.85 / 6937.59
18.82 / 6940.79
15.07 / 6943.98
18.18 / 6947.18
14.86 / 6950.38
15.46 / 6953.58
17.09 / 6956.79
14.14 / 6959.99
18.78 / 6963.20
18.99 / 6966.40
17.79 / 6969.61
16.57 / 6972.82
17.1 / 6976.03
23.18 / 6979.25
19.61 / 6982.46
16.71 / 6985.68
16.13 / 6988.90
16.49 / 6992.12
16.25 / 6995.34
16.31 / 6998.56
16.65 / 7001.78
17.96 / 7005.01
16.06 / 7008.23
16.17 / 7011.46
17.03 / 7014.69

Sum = 32.1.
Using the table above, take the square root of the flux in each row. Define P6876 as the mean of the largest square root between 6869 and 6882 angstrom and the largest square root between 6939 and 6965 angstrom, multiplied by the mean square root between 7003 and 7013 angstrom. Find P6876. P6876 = 17.6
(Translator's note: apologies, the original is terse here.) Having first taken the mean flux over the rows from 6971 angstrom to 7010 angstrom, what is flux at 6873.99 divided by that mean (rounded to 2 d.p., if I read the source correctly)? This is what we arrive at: 0.89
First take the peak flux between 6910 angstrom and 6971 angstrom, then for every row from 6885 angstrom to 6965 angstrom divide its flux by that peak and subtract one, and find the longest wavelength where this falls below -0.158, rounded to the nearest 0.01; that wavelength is 6959.99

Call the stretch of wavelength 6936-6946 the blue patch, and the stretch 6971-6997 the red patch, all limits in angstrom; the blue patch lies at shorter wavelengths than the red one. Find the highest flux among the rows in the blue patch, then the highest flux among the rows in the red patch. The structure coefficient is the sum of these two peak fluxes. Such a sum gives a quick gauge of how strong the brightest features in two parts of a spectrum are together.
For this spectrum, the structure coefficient 43.0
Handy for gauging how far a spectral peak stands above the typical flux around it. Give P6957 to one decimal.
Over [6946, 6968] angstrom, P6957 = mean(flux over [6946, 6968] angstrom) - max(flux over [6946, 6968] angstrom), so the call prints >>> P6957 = -2.2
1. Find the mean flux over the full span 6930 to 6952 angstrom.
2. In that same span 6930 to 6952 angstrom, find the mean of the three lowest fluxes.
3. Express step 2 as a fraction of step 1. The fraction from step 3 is 0.89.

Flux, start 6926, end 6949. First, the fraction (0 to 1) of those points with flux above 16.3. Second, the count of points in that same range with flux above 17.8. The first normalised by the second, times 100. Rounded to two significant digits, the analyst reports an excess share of 18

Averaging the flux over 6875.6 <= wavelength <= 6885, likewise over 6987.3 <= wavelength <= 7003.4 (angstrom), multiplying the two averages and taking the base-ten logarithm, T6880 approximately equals 2.44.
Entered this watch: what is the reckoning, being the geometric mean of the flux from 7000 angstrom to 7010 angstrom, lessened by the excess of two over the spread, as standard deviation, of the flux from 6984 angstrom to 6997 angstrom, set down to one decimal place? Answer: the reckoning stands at 15.1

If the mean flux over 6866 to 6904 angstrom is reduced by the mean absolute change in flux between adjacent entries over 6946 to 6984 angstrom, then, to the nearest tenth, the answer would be 14.3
